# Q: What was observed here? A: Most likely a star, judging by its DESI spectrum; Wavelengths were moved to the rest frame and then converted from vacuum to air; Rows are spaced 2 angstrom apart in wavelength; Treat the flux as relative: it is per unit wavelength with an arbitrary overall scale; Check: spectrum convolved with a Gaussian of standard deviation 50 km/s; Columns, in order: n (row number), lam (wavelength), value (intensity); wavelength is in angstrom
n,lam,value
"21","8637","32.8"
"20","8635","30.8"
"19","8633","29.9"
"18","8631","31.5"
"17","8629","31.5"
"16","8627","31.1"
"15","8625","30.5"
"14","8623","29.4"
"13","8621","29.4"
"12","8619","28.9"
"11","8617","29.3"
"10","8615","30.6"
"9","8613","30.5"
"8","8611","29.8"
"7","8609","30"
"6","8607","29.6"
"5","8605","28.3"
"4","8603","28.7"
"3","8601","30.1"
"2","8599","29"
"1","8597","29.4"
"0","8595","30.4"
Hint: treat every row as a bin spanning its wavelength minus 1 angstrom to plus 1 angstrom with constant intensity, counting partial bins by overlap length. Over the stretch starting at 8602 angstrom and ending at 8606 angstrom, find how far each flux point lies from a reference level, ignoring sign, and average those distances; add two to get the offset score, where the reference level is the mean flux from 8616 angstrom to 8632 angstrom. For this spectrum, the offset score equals 3.70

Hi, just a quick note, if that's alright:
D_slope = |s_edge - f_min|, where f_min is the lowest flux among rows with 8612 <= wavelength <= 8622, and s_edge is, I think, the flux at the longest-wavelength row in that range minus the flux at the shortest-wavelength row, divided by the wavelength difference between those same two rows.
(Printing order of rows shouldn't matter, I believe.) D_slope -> 29.0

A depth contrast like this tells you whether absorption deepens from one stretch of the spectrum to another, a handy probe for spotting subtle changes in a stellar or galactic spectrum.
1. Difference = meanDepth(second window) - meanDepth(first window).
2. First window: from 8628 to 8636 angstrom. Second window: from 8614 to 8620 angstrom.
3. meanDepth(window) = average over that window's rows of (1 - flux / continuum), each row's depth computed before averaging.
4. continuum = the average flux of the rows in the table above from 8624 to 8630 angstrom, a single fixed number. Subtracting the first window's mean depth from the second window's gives 0.043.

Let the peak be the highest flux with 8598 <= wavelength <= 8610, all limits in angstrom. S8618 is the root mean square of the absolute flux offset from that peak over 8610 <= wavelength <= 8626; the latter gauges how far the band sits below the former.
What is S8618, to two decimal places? 0.68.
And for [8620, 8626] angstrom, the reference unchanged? 0.62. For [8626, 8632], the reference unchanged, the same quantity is 1.28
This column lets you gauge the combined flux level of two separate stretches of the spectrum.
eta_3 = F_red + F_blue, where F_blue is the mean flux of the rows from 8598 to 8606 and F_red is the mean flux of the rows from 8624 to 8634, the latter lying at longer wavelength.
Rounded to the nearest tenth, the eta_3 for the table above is 59.9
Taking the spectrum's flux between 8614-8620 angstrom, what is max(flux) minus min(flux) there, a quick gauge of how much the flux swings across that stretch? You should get 1.70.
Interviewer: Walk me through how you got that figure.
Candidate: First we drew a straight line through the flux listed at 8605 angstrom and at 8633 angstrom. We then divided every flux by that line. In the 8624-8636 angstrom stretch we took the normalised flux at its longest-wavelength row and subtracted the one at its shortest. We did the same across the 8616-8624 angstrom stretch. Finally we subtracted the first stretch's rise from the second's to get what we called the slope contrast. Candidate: 0.00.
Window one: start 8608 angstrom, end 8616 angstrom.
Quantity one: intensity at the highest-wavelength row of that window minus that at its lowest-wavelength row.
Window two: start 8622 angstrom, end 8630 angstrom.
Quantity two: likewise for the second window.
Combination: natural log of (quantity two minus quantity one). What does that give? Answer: 0.4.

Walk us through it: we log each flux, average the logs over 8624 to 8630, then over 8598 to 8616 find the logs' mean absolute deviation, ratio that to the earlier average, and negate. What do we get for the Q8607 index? -0.0063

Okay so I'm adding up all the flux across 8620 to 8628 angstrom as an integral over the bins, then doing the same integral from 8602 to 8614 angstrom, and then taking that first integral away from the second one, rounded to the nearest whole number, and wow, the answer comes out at 113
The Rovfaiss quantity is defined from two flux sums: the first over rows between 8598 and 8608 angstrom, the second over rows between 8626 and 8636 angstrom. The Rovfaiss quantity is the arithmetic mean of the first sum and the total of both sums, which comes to 223.1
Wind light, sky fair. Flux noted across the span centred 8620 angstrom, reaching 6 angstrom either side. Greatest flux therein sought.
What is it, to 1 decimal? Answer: 30.6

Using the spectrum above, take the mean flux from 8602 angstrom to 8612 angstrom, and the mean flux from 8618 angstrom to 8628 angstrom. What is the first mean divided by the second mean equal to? 0.981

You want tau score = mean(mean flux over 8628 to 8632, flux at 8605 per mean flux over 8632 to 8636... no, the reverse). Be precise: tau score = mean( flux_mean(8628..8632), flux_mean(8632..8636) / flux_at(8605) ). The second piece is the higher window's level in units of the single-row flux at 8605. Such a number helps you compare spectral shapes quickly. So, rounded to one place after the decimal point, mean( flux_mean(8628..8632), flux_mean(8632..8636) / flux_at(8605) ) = 16.3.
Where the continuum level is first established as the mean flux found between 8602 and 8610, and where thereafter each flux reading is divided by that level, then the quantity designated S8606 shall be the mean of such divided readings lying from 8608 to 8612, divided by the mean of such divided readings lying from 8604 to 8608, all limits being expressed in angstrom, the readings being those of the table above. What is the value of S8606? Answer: 1.03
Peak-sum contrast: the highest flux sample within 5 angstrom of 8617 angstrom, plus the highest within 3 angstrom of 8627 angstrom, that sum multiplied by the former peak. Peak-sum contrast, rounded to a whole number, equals 1900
